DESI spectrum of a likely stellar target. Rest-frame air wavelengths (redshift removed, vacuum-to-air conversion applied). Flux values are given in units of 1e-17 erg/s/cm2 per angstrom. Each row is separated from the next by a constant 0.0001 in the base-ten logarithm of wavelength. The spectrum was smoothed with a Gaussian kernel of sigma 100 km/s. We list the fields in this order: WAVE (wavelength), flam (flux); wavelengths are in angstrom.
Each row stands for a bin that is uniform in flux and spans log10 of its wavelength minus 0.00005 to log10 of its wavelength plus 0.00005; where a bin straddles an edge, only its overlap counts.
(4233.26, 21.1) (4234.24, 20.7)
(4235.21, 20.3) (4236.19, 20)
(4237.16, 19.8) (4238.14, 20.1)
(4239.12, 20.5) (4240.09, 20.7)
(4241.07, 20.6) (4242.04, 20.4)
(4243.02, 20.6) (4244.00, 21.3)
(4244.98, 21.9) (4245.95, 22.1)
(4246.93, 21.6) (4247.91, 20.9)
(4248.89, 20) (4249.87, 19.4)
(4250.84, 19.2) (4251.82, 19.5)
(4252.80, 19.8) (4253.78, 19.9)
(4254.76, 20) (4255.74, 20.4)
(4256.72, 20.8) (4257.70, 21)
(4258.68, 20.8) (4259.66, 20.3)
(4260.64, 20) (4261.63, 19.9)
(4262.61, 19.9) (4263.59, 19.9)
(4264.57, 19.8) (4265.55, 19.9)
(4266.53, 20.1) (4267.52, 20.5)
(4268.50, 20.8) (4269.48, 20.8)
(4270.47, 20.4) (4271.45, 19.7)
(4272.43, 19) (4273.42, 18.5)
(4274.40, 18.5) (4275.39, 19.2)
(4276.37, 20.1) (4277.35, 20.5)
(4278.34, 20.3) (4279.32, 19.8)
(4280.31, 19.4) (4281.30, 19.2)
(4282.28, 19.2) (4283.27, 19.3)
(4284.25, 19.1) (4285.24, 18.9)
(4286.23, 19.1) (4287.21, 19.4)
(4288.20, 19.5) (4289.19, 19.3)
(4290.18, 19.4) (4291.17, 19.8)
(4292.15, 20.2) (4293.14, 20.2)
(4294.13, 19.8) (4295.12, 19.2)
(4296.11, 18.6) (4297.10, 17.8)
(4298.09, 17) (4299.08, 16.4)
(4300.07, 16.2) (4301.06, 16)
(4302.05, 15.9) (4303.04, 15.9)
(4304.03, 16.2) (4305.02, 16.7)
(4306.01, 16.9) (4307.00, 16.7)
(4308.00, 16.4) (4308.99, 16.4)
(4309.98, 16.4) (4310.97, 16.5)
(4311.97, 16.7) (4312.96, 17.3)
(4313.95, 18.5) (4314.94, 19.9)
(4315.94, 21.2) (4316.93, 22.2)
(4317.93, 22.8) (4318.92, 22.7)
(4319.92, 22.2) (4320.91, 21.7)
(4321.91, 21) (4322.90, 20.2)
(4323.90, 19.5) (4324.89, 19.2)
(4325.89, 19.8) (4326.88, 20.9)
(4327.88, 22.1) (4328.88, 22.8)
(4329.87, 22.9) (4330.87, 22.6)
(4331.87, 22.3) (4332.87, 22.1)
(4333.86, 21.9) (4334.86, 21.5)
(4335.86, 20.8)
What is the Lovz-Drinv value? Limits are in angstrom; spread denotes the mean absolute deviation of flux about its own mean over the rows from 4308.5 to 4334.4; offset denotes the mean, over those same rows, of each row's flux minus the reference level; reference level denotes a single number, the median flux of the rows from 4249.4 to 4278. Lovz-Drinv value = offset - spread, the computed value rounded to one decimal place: -1.3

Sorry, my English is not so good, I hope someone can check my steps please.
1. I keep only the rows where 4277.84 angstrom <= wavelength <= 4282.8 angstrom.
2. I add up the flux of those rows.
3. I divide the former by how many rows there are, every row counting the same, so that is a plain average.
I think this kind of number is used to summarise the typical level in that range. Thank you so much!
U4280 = 19.6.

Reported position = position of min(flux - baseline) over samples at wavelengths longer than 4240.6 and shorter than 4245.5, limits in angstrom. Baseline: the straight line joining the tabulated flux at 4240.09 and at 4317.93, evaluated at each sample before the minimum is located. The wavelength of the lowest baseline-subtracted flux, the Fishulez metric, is 4242.04 angstrom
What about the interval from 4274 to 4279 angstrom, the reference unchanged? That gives 4274.40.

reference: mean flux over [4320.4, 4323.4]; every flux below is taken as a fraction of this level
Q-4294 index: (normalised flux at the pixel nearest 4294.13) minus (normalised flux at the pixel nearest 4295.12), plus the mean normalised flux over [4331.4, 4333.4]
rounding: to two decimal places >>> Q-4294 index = 1.09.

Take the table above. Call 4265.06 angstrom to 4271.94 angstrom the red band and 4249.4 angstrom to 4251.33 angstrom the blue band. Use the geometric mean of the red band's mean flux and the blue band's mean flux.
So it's 19.8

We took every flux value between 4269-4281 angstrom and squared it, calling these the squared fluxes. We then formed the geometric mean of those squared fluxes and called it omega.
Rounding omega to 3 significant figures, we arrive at 387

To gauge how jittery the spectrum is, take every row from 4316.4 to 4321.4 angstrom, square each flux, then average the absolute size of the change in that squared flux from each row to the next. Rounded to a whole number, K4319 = 19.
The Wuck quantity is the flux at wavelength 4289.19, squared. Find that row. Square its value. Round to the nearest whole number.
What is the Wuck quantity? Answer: 372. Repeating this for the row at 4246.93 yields 467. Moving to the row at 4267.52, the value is 420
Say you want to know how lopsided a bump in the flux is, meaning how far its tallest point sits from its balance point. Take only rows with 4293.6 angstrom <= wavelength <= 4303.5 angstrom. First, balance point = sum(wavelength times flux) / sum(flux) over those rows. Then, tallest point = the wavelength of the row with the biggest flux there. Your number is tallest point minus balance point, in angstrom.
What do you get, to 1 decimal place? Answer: -4.2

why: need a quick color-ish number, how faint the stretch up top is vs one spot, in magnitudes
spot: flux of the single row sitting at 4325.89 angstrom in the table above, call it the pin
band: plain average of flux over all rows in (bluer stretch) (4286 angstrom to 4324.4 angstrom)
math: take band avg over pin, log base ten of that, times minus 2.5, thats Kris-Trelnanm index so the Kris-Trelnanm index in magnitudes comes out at 0.06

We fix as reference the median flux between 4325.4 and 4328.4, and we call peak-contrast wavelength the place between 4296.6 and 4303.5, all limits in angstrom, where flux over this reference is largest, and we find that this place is 4297.10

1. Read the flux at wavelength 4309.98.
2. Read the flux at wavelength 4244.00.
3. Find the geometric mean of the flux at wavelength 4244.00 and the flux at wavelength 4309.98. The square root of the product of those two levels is 18.7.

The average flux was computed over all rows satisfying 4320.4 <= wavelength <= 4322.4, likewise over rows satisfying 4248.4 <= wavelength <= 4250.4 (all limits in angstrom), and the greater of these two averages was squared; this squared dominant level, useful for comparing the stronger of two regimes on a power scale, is 456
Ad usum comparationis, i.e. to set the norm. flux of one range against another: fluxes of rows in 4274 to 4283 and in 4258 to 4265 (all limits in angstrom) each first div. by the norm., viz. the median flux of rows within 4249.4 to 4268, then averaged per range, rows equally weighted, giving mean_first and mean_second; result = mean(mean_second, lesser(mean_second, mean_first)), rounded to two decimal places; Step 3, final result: 1.00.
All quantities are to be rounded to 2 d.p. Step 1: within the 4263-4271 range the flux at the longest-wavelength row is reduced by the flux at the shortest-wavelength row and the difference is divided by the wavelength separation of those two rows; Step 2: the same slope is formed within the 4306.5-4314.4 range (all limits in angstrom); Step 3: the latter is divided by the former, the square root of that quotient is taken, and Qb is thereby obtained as 1.89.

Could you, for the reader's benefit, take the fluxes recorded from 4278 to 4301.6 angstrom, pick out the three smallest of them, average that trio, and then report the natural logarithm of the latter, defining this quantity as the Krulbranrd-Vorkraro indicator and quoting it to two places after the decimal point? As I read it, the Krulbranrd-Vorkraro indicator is 2.79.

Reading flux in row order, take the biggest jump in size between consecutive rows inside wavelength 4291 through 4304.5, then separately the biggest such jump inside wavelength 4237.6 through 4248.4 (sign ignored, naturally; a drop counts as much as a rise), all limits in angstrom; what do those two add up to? 1.5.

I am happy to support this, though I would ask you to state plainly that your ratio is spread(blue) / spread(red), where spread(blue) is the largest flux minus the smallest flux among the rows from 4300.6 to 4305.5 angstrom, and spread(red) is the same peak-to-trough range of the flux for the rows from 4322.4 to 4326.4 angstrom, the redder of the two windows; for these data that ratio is 0.80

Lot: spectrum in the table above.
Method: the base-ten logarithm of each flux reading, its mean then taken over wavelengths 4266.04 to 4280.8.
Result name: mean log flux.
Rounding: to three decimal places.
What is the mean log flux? 1.297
